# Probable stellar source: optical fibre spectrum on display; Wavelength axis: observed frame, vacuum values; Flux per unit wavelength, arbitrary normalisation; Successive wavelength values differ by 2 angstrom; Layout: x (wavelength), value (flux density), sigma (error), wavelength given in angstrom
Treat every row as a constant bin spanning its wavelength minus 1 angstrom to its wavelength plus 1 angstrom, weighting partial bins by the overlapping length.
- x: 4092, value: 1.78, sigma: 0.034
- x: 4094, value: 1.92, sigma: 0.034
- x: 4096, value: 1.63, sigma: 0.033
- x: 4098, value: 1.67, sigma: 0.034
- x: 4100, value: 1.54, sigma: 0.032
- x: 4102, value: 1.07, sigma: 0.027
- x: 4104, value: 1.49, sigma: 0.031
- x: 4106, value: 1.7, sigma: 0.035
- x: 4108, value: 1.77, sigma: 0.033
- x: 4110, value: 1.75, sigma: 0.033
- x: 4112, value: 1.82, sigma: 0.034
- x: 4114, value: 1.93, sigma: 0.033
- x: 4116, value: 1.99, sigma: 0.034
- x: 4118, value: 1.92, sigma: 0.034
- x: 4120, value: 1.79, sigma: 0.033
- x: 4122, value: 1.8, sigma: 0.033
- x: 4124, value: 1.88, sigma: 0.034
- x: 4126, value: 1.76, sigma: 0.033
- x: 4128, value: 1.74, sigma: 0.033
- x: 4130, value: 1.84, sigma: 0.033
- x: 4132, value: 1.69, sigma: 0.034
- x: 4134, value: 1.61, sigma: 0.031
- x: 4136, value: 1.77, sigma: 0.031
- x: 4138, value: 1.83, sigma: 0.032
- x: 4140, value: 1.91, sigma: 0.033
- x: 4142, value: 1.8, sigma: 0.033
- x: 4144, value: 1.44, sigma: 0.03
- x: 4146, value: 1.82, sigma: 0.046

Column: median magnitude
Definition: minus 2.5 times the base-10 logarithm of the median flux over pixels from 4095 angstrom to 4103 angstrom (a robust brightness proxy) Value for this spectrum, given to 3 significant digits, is -0.500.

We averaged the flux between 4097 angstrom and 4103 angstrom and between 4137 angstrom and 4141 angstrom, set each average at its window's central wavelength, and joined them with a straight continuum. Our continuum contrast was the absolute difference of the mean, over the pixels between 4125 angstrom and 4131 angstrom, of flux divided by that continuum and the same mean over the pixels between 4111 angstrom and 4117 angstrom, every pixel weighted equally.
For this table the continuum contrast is 0.19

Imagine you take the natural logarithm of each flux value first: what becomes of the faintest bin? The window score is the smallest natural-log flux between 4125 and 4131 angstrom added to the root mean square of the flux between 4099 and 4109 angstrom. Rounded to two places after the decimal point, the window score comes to 2.09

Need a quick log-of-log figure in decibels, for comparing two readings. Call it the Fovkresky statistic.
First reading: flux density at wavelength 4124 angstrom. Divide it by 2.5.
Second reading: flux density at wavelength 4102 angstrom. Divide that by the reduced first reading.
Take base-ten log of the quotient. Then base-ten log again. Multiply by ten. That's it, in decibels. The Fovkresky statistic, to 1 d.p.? -8.1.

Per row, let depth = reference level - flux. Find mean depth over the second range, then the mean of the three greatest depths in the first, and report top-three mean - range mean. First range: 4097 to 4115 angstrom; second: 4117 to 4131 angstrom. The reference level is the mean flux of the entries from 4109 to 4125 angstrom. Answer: 0.5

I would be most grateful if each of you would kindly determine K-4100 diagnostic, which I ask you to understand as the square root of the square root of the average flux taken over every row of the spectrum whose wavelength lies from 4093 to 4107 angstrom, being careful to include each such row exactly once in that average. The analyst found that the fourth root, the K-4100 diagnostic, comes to 1.12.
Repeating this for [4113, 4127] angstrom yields 1.17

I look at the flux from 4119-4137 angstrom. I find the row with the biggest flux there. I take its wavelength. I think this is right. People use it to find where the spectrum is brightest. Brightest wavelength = 4124 angstrom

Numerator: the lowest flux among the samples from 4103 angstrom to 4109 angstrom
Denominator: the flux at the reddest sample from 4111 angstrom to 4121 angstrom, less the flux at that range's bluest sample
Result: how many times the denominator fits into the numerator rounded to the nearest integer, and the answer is -50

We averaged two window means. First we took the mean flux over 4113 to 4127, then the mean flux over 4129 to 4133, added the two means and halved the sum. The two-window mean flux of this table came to 1.82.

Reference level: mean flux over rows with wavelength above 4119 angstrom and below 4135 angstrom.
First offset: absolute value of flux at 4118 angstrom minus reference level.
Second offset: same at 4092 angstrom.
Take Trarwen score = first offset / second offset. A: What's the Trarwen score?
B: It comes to 10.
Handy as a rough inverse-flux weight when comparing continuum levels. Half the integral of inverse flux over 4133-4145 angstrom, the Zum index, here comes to 3.5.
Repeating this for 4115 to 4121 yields 1.6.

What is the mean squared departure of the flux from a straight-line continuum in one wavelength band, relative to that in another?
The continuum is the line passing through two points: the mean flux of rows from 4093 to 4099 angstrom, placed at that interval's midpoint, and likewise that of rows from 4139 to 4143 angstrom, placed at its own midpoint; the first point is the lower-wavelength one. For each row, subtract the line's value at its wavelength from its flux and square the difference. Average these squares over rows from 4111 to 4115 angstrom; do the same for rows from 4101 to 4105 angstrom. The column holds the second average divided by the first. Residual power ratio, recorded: 24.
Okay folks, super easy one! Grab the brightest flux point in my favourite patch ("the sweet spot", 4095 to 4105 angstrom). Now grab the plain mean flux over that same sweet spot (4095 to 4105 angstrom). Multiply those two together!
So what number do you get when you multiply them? 2.5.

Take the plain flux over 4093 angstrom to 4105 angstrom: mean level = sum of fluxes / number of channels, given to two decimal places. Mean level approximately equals 1.55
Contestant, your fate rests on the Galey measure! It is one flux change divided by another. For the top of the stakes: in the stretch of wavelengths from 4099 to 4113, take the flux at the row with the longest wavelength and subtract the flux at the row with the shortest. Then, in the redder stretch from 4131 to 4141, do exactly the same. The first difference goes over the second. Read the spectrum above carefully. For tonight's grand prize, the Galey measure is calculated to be 1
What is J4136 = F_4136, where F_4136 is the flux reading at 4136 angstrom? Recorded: 1.77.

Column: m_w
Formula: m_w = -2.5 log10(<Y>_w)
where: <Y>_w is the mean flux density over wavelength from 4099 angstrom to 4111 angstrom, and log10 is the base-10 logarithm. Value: -0.48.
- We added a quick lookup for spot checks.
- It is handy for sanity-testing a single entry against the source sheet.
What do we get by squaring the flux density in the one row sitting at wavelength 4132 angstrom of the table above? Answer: 2.86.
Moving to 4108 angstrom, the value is 3.13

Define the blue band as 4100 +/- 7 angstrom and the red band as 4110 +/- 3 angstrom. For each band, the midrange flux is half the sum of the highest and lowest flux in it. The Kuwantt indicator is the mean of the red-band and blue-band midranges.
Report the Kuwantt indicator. 1.64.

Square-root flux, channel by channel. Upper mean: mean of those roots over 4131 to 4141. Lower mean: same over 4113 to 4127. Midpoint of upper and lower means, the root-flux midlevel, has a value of 1.35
